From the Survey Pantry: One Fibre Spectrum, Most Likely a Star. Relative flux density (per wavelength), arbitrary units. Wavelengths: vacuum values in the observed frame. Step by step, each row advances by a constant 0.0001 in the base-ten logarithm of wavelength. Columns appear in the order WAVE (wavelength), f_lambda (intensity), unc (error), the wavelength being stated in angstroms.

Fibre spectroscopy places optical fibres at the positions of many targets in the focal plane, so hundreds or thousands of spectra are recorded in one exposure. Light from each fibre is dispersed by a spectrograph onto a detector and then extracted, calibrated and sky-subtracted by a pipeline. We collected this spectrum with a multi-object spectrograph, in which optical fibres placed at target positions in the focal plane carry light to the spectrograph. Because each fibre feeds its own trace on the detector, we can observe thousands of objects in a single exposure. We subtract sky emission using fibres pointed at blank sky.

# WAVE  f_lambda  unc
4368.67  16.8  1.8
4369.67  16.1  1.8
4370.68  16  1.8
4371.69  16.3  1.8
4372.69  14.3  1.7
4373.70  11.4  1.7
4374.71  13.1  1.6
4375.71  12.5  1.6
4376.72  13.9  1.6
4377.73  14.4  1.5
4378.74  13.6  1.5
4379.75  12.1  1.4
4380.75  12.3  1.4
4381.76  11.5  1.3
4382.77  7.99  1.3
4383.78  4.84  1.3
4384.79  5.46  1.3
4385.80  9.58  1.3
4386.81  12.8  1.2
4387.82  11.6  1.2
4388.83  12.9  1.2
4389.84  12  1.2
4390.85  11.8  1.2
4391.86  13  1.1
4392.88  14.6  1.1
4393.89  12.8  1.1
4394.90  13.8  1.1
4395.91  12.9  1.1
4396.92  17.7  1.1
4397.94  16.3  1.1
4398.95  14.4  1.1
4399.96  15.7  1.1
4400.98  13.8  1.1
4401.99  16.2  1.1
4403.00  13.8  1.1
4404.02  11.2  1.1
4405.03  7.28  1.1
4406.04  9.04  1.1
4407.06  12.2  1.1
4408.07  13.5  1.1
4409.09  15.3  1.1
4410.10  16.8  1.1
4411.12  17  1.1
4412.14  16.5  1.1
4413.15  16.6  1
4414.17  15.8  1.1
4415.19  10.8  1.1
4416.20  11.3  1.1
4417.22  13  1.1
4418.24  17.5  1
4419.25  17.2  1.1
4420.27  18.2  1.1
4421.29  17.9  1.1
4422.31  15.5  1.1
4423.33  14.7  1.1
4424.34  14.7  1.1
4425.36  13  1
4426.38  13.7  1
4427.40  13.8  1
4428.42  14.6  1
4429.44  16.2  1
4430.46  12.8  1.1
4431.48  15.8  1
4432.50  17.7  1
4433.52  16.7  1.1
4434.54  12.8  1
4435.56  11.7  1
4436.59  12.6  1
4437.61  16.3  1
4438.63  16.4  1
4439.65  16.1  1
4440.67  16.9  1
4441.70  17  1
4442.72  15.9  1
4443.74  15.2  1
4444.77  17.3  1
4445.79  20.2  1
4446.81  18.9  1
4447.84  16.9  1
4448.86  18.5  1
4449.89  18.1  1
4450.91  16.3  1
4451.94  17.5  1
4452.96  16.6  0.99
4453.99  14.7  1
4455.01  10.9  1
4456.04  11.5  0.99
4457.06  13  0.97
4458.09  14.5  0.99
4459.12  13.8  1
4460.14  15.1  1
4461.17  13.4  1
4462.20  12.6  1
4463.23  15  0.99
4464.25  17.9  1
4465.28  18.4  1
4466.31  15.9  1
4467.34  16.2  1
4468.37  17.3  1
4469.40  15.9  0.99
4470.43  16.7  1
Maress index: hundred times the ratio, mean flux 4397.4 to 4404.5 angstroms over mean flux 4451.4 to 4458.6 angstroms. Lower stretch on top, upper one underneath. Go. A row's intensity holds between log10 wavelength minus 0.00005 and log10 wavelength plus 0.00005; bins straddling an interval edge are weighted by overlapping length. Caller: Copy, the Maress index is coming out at 103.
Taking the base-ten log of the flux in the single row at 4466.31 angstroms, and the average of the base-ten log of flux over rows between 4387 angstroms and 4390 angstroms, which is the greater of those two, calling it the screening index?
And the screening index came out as 1.20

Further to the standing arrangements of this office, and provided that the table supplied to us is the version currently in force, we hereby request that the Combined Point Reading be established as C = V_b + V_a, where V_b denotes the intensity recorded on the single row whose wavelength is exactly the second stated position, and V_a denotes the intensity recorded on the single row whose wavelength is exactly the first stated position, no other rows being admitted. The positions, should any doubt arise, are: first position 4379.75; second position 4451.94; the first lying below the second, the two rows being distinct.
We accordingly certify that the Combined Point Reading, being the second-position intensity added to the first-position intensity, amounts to 29.6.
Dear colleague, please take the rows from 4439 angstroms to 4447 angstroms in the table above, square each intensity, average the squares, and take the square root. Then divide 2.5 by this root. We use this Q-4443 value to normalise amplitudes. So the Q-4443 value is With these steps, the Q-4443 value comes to 0.145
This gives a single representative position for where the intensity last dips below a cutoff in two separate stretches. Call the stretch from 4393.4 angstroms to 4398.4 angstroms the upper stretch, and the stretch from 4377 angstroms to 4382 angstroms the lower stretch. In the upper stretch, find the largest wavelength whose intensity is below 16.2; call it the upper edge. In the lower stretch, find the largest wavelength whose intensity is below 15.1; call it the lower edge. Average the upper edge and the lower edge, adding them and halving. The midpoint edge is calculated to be 4388.8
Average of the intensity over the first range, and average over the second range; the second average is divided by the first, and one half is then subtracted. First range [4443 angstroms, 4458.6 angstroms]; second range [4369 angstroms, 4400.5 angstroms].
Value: 0.30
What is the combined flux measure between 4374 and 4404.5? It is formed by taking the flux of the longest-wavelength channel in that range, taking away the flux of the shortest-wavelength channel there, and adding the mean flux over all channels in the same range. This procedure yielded 11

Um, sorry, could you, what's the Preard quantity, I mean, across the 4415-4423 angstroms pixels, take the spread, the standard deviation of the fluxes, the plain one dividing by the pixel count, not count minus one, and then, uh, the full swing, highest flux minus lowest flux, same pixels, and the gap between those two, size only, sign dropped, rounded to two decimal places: 4.55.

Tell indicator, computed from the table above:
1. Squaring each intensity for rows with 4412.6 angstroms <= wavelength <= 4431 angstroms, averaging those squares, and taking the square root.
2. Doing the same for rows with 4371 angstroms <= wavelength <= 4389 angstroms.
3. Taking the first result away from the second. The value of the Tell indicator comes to -2.9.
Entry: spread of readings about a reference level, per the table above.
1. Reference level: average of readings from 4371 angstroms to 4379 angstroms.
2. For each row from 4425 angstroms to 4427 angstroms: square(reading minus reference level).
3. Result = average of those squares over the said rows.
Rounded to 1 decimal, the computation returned 0.2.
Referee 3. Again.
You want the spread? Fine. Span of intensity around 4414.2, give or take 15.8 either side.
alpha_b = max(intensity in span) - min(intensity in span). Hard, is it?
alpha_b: 11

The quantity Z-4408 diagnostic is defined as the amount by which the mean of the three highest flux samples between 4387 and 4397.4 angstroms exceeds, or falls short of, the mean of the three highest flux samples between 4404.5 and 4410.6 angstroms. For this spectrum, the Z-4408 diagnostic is 0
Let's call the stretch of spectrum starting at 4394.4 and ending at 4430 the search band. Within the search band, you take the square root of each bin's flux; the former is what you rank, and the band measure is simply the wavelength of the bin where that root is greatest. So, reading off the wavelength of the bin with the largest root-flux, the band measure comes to 4420.27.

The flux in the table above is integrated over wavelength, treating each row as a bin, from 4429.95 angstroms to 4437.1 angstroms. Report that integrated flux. 102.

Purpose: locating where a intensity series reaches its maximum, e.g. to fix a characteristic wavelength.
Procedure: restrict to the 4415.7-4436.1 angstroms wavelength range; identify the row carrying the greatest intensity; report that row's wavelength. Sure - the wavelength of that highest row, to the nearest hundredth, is 4420.27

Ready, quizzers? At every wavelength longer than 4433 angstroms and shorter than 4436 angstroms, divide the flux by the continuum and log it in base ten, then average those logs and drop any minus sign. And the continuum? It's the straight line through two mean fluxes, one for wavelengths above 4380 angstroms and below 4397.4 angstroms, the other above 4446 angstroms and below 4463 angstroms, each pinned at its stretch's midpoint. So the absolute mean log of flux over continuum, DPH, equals 0.016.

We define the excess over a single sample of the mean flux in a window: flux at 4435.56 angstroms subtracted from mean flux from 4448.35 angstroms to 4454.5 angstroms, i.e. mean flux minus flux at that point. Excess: 5.2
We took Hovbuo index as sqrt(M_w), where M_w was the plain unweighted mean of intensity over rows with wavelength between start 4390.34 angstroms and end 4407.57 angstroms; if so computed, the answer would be 3.65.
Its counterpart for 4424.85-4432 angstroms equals 3.78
